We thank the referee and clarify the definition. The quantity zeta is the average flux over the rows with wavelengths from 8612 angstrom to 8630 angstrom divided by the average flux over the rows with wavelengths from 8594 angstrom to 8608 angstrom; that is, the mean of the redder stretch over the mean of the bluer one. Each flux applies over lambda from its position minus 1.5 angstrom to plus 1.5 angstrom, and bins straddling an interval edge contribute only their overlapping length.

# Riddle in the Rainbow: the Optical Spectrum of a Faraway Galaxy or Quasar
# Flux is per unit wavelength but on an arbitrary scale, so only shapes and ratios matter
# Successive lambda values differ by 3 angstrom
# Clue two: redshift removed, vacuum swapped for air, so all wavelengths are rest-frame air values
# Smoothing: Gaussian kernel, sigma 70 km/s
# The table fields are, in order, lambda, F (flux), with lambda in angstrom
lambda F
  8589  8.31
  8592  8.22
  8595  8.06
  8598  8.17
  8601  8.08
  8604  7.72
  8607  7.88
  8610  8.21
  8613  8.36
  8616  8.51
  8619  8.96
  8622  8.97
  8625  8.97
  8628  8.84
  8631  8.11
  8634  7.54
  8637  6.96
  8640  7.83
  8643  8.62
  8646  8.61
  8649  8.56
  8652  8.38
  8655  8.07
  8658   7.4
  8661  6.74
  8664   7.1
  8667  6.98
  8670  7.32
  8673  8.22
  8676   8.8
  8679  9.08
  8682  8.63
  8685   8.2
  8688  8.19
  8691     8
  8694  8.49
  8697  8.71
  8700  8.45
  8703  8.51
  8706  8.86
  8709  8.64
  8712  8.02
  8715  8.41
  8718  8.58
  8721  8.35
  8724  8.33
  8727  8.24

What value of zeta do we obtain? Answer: 1.10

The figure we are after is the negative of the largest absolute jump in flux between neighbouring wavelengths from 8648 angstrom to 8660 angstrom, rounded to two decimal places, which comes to -0.67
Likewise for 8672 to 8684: -0.58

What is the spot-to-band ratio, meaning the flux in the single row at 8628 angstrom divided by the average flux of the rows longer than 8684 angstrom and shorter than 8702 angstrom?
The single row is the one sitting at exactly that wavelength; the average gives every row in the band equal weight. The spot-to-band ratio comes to 1.06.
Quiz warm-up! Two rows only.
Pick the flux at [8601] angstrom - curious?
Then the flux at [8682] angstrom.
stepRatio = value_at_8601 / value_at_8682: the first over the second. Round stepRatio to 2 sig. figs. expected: 0.94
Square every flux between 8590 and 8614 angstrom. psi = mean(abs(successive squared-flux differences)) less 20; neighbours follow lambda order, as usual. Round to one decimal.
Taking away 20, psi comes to -16.9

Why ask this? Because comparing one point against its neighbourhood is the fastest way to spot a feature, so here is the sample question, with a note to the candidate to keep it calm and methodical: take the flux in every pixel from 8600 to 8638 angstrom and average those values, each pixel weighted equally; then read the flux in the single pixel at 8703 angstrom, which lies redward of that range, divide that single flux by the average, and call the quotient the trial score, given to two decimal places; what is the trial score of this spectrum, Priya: 1.03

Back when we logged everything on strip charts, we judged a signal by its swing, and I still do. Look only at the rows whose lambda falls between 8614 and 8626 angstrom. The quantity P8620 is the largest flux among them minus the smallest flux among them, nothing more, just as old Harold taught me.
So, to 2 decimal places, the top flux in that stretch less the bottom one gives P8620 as 0.46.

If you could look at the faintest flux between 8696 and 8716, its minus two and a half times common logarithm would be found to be -2.26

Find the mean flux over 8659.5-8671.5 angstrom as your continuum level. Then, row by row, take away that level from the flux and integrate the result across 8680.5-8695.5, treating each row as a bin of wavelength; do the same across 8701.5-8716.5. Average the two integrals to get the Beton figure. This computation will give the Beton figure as 20.4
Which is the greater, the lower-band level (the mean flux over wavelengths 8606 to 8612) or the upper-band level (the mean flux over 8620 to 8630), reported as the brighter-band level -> 8.9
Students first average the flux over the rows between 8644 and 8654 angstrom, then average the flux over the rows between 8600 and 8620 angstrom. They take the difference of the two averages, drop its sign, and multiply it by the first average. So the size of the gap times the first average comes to 2.3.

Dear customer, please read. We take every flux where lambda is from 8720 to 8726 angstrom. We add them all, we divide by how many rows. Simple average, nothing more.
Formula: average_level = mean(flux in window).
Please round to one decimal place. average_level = 8.3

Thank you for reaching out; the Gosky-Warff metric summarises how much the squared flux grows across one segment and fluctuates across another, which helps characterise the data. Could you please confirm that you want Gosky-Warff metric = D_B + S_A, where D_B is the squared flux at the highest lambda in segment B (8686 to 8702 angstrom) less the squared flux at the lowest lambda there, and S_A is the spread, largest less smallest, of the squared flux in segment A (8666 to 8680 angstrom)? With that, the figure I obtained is 38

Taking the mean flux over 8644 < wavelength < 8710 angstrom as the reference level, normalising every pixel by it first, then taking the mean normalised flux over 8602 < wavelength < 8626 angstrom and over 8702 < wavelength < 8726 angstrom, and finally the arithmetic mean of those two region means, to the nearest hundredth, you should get 1.03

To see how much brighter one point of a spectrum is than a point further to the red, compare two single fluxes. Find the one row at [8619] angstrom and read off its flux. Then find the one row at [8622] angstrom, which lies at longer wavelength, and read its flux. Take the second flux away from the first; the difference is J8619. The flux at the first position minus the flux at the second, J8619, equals 0.0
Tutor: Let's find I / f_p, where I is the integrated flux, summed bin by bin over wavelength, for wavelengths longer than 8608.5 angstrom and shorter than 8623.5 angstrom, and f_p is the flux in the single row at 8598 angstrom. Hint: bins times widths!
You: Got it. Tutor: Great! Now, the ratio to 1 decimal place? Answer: 15.8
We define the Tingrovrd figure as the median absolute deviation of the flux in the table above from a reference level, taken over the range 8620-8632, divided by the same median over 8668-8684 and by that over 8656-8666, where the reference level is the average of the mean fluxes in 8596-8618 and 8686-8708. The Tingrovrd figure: 1.0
